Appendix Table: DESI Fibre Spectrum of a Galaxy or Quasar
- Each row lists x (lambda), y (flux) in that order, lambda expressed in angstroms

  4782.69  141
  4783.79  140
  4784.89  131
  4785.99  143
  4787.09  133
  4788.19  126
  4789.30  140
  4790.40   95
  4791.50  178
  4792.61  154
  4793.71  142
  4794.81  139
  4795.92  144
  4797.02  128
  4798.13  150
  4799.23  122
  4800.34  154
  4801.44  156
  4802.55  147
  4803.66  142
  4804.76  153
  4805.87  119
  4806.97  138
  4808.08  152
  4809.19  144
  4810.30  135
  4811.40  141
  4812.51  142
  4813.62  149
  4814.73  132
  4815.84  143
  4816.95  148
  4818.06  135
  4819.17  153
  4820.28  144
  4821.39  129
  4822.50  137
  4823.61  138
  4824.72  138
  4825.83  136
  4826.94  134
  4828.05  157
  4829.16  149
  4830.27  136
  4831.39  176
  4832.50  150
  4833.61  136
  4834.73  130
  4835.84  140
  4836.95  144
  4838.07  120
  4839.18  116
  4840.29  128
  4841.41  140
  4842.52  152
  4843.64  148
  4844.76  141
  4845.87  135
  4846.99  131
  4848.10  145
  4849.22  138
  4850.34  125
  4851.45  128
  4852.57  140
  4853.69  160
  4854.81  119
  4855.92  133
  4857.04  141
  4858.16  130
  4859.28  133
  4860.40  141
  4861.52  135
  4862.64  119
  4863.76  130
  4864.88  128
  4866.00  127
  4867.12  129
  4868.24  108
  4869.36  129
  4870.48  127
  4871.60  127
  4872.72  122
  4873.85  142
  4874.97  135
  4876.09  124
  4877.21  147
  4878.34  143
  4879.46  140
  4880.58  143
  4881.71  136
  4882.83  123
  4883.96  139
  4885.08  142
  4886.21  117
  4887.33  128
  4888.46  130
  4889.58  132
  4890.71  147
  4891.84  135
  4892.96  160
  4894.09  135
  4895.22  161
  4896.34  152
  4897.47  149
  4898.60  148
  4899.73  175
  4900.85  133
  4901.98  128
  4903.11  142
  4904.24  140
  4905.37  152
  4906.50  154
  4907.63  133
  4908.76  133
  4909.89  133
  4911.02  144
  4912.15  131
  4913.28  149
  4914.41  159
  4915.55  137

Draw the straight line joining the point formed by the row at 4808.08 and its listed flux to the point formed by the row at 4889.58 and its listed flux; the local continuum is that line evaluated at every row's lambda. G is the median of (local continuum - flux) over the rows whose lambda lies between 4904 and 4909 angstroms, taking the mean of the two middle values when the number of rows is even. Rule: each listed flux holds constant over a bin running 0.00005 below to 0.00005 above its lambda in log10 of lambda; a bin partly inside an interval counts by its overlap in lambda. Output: -11.6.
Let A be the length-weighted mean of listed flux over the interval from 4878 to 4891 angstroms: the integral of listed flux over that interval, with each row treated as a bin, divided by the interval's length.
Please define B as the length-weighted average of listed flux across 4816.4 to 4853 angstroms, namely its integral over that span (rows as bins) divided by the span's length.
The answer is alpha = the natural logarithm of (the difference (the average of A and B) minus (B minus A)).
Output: 4.88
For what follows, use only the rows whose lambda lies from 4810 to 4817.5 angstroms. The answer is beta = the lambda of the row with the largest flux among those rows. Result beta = 4813.62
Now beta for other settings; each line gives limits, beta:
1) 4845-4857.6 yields 4853.69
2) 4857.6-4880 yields 4877.21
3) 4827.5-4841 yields 4831.39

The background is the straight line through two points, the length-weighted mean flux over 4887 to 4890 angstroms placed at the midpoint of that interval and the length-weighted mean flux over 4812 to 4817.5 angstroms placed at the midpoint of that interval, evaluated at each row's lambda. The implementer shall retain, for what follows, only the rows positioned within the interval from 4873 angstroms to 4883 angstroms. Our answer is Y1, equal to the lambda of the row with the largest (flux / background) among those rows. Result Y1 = 4877.21 angstroms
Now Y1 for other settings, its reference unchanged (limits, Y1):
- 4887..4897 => 4895.22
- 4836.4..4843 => 4842.52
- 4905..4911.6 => 4906.50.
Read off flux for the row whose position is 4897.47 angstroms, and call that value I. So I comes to 149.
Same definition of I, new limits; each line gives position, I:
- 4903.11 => 142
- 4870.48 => 127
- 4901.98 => 128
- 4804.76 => 153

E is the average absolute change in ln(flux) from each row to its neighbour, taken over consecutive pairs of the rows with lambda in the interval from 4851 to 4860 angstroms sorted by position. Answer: 0.113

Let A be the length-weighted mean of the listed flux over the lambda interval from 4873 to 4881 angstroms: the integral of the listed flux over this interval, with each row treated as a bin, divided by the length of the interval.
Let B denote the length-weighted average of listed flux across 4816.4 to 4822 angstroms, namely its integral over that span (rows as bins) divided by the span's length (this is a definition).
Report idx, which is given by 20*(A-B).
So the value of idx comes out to -65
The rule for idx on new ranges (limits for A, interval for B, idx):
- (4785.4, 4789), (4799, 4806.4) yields -167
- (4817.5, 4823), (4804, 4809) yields -26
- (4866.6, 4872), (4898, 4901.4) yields -565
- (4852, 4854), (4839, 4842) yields 366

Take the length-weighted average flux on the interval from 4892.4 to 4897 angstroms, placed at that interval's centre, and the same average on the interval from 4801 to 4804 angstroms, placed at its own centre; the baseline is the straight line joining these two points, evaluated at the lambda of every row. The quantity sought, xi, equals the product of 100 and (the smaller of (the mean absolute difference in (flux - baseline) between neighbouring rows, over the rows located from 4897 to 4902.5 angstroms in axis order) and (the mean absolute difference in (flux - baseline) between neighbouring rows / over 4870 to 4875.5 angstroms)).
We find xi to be 802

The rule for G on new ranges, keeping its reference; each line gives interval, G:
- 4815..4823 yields 7.1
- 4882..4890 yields 2.3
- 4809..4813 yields 9.5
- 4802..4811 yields 9.4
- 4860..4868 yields 8.5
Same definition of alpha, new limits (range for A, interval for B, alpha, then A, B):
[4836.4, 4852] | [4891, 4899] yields 4.85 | 135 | 149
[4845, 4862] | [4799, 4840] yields 4.89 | 136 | 141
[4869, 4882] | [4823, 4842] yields 4.88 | 135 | 139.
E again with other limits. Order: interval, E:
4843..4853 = 0.061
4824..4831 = 0.066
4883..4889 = 0.080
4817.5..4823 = 0.089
